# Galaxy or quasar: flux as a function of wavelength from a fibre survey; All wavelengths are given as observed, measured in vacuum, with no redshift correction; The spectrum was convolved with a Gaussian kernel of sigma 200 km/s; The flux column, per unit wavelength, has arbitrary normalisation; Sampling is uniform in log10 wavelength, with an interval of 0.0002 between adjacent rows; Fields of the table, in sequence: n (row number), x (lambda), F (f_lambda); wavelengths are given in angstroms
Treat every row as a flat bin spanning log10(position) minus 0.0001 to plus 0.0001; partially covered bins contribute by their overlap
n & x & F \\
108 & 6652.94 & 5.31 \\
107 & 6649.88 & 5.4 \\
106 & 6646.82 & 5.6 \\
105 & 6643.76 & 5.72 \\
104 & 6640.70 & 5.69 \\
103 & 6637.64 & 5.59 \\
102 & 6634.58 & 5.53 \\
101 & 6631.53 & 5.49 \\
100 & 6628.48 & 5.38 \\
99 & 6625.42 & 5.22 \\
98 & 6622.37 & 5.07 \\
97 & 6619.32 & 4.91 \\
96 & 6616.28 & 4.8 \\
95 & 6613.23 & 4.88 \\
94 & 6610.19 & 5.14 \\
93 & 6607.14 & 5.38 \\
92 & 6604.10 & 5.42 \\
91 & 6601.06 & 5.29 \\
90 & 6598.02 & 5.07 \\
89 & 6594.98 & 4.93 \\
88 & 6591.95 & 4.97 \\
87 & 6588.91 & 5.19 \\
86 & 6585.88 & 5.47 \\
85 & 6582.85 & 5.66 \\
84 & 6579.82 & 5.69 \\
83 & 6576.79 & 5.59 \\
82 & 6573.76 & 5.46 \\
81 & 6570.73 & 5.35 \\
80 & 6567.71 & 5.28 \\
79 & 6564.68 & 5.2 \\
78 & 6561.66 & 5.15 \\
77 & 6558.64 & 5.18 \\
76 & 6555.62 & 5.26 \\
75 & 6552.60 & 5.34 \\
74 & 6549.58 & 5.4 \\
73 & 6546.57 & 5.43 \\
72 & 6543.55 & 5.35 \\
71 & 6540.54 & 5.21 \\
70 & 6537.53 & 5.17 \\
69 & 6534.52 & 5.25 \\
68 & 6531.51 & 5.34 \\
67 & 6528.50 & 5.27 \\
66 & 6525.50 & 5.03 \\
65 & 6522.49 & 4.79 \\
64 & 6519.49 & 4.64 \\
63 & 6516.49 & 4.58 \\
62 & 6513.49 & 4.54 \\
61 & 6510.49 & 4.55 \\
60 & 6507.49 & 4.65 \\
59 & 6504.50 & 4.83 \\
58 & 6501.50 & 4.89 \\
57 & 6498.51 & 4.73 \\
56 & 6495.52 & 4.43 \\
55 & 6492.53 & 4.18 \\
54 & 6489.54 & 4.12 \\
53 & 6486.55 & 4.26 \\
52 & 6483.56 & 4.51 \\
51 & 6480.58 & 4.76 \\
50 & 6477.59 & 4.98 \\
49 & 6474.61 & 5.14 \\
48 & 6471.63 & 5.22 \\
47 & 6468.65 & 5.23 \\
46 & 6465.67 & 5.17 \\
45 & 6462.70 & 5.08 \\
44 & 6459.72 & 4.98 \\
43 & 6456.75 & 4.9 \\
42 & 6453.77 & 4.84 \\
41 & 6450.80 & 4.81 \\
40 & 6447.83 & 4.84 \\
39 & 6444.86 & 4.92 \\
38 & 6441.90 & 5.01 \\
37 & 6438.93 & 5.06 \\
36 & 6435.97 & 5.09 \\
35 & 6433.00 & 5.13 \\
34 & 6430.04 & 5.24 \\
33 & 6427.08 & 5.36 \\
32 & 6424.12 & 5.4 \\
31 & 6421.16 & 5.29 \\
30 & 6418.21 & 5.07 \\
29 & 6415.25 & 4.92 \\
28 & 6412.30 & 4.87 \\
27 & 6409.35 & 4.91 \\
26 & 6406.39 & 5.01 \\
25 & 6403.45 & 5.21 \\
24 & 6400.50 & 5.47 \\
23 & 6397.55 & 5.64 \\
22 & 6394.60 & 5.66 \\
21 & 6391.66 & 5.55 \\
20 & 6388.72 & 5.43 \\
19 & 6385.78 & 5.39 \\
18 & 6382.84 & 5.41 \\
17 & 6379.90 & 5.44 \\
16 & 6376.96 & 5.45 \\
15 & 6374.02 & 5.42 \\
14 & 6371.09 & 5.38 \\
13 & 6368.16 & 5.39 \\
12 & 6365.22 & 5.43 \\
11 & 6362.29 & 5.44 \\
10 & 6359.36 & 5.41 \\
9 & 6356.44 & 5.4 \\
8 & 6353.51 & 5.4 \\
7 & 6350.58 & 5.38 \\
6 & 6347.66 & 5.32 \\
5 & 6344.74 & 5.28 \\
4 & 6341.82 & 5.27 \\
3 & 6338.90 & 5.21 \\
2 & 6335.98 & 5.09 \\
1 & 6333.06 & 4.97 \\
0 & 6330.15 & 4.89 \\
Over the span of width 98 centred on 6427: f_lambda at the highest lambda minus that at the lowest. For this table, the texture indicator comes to -0.3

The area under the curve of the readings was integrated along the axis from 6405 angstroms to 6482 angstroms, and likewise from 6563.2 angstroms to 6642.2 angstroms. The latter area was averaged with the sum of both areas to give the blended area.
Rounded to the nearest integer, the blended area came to 613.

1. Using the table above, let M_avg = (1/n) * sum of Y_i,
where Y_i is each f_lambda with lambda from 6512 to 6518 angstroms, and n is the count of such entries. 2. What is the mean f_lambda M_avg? 4.56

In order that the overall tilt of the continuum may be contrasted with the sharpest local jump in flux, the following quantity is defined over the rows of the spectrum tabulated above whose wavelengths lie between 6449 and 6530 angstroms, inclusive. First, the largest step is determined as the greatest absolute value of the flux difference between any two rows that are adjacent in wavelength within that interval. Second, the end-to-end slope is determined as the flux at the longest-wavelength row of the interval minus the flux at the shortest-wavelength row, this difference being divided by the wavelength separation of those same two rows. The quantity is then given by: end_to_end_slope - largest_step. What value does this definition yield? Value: -0.294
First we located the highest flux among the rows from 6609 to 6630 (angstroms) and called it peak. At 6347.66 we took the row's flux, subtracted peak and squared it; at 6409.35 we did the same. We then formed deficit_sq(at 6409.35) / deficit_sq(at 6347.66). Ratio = 61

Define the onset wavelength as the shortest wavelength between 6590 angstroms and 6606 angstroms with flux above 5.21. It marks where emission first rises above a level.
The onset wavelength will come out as 6601.06 angstroms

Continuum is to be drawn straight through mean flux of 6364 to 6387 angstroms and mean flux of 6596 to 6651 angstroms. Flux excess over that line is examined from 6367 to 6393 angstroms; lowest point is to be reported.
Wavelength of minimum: 6371.09 angstroms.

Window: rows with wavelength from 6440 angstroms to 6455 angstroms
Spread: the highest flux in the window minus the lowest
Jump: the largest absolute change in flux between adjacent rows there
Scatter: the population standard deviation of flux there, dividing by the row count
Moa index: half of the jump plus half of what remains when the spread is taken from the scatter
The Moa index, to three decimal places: -0.019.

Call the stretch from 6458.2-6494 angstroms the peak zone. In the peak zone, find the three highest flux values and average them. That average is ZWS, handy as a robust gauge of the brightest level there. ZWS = 5.2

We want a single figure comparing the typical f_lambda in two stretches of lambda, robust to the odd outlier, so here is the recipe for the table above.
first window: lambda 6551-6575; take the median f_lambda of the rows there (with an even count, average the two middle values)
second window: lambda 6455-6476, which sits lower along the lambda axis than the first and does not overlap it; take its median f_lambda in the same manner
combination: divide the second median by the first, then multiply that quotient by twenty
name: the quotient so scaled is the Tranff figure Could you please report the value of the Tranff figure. 19.5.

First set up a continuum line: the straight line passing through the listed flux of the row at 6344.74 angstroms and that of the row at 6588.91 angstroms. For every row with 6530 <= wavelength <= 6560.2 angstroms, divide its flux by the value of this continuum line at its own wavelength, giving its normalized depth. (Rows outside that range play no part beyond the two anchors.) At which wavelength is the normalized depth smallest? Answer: 6537.53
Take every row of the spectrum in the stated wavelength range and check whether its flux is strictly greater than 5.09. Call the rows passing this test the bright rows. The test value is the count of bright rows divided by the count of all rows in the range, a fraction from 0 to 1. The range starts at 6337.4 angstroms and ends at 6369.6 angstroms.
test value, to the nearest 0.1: 1.0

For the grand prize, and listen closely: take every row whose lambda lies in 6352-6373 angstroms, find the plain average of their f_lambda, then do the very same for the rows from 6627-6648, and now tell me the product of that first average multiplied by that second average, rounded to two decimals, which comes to 30.13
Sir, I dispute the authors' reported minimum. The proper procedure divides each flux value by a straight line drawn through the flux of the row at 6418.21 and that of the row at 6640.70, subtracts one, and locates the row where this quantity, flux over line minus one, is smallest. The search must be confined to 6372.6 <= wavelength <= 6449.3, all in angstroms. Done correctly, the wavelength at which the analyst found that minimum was 6447.83 angstroms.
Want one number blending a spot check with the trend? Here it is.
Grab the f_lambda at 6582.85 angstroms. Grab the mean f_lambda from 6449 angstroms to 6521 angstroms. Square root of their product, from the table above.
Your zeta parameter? 5.19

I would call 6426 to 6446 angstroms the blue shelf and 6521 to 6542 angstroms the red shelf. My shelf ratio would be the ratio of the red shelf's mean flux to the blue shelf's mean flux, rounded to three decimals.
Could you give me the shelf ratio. 1.007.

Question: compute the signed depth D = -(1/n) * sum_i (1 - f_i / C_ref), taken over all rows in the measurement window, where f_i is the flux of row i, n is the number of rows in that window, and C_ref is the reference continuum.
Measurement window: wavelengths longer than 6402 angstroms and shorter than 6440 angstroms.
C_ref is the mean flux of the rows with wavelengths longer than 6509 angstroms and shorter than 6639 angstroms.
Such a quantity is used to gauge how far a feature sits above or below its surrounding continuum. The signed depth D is -0.015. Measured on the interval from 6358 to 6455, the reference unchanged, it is 0.008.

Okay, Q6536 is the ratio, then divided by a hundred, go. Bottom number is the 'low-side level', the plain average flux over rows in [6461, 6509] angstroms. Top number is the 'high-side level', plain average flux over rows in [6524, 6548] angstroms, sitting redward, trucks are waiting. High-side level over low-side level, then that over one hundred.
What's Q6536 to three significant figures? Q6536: 0.0110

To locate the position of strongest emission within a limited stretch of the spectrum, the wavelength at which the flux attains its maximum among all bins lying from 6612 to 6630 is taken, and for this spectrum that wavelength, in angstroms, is 6628.48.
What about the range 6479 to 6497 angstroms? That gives 6480.58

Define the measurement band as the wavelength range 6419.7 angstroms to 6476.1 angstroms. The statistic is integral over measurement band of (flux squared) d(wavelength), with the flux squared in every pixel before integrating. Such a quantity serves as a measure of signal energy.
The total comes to 1463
